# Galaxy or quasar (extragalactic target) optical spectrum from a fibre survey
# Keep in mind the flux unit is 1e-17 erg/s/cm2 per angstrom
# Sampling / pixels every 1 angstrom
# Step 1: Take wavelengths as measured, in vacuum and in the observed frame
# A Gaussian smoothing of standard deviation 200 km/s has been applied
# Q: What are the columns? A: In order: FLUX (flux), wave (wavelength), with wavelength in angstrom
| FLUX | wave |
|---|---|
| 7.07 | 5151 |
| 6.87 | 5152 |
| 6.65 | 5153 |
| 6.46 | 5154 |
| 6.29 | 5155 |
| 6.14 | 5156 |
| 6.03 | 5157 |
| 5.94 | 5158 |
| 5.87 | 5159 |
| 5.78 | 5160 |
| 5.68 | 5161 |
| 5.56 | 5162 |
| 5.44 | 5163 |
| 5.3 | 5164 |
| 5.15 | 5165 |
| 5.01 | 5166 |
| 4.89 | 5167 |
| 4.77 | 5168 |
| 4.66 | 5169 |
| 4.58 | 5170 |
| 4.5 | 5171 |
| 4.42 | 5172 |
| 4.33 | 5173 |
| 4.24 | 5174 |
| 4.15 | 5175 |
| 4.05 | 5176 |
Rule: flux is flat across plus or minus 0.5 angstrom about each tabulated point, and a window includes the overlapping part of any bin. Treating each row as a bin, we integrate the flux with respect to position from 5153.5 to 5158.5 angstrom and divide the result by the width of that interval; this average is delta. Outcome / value 6.2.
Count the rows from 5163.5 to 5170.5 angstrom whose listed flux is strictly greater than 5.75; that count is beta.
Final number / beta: 0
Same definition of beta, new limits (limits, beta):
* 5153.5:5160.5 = 7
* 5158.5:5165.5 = 2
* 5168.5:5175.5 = 0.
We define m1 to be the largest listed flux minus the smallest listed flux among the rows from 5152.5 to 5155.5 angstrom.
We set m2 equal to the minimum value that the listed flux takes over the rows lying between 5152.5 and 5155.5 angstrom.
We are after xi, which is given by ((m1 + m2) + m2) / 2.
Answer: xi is 6.5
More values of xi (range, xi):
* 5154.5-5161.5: 6.0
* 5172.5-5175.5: 4.2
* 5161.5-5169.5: 5.1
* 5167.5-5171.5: 4.6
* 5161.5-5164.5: 5.4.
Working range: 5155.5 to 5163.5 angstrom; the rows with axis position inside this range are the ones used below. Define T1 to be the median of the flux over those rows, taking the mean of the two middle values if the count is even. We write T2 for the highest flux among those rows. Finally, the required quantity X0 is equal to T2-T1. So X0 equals 0.315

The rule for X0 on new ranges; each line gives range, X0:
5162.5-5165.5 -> 0.140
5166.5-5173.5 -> 0.310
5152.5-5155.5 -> 0.190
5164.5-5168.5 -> 0.200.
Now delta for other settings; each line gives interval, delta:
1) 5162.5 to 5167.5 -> 5.2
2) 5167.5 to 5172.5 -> 4.6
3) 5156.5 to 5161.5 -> 5.9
